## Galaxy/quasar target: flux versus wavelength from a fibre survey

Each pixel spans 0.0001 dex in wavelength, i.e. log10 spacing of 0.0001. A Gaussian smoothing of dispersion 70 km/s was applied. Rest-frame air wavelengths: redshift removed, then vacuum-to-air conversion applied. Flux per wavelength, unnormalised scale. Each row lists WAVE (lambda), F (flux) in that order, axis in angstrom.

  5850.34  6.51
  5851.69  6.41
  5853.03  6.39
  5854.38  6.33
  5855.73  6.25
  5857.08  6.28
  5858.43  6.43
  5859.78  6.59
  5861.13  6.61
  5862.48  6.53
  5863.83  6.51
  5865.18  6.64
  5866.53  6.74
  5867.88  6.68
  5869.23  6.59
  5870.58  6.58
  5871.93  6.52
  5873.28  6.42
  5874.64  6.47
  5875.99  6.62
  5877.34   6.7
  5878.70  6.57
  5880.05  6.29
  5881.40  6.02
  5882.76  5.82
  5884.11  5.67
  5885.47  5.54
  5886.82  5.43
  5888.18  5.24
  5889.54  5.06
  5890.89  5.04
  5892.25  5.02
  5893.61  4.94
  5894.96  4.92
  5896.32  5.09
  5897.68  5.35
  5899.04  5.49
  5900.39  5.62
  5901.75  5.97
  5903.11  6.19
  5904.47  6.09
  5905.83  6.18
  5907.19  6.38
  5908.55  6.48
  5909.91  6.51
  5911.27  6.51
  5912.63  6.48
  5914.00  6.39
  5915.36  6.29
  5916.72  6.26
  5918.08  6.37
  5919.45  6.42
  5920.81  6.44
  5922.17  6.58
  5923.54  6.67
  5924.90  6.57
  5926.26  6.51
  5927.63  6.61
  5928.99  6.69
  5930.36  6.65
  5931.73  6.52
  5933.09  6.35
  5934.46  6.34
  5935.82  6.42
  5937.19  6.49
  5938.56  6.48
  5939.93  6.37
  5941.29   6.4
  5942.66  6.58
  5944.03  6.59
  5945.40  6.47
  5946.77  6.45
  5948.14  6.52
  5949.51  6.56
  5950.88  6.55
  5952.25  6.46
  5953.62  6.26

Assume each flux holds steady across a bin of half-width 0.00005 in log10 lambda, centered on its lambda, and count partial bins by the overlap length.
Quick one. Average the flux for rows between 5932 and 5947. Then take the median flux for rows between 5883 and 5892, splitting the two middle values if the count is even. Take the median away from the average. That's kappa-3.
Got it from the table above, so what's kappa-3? 1.1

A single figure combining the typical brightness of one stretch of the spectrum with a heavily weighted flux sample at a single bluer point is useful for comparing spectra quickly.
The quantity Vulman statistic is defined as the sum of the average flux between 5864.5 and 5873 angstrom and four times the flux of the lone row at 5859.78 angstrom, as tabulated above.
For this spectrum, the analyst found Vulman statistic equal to 33.0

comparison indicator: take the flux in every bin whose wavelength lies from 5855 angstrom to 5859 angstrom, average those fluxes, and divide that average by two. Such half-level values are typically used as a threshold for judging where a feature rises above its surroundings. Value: 3.16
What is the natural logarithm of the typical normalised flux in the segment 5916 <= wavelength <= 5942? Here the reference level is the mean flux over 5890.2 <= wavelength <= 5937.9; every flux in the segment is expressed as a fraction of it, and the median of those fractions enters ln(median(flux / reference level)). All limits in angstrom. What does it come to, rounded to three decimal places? 0.054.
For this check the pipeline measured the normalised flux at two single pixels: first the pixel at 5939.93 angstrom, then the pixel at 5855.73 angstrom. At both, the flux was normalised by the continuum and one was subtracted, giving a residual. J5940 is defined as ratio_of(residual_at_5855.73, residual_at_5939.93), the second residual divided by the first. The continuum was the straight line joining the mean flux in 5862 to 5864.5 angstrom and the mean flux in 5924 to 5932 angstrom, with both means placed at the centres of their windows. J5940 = 1.1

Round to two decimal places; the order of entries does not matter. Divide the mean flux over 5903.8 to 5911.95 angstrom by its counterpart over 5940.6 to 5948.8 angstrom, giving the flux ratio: 0.98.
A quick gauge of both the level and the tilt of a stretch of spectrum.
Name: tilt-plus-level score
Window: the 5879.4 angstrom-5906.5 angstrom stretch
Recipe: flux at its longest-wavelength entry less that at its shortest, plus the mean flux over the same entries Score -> 5.44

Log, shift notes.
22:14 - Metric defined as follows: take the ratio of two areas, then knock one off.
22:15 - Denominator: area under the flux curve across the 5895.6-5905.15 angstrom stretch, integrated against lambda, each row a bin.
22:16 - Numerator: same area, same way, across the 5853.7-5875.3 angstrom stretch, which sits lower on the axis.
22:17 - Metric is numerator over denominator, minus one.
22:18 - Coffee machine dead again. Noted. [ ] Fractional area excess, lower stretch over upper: 1.6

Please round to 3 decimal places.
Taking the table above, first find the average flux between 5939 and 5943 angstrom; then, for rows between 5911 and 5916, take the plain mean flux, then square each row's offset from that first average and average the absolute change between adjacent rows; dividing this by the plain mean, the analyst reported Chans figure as 0.001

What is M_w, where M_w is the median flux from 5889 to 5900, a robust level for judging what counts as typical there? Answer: 5.05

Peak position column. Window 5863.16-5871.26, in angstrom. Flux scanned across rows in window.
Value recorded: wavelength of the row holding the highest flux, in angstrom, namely 5866.53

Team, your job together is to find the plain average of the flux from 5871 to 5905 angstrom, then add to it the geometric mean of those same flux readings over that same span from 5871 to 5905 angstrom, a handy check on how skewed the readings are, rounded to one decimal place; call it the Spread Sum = 11.5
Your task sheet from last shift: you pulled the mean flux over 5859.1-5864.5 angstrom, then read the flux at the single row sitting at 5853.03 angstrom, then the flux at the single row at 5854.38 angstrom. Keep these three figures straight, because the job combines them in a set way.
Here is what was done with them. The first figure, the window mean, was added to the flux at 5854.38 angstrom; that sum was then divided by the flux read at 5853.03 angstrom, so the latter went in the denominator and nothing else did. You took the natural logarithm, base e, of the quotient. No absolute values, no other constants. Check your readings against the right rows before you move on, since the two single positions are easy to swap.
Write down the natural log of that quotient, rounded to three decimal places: 0.702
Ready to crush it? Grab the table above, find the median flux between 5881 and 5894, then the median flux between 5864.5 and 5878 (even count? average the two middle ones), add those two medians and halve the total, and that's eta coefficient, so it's 5.97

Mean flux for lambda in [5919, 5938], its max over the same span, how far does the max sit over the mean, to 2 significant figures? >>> 0.17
